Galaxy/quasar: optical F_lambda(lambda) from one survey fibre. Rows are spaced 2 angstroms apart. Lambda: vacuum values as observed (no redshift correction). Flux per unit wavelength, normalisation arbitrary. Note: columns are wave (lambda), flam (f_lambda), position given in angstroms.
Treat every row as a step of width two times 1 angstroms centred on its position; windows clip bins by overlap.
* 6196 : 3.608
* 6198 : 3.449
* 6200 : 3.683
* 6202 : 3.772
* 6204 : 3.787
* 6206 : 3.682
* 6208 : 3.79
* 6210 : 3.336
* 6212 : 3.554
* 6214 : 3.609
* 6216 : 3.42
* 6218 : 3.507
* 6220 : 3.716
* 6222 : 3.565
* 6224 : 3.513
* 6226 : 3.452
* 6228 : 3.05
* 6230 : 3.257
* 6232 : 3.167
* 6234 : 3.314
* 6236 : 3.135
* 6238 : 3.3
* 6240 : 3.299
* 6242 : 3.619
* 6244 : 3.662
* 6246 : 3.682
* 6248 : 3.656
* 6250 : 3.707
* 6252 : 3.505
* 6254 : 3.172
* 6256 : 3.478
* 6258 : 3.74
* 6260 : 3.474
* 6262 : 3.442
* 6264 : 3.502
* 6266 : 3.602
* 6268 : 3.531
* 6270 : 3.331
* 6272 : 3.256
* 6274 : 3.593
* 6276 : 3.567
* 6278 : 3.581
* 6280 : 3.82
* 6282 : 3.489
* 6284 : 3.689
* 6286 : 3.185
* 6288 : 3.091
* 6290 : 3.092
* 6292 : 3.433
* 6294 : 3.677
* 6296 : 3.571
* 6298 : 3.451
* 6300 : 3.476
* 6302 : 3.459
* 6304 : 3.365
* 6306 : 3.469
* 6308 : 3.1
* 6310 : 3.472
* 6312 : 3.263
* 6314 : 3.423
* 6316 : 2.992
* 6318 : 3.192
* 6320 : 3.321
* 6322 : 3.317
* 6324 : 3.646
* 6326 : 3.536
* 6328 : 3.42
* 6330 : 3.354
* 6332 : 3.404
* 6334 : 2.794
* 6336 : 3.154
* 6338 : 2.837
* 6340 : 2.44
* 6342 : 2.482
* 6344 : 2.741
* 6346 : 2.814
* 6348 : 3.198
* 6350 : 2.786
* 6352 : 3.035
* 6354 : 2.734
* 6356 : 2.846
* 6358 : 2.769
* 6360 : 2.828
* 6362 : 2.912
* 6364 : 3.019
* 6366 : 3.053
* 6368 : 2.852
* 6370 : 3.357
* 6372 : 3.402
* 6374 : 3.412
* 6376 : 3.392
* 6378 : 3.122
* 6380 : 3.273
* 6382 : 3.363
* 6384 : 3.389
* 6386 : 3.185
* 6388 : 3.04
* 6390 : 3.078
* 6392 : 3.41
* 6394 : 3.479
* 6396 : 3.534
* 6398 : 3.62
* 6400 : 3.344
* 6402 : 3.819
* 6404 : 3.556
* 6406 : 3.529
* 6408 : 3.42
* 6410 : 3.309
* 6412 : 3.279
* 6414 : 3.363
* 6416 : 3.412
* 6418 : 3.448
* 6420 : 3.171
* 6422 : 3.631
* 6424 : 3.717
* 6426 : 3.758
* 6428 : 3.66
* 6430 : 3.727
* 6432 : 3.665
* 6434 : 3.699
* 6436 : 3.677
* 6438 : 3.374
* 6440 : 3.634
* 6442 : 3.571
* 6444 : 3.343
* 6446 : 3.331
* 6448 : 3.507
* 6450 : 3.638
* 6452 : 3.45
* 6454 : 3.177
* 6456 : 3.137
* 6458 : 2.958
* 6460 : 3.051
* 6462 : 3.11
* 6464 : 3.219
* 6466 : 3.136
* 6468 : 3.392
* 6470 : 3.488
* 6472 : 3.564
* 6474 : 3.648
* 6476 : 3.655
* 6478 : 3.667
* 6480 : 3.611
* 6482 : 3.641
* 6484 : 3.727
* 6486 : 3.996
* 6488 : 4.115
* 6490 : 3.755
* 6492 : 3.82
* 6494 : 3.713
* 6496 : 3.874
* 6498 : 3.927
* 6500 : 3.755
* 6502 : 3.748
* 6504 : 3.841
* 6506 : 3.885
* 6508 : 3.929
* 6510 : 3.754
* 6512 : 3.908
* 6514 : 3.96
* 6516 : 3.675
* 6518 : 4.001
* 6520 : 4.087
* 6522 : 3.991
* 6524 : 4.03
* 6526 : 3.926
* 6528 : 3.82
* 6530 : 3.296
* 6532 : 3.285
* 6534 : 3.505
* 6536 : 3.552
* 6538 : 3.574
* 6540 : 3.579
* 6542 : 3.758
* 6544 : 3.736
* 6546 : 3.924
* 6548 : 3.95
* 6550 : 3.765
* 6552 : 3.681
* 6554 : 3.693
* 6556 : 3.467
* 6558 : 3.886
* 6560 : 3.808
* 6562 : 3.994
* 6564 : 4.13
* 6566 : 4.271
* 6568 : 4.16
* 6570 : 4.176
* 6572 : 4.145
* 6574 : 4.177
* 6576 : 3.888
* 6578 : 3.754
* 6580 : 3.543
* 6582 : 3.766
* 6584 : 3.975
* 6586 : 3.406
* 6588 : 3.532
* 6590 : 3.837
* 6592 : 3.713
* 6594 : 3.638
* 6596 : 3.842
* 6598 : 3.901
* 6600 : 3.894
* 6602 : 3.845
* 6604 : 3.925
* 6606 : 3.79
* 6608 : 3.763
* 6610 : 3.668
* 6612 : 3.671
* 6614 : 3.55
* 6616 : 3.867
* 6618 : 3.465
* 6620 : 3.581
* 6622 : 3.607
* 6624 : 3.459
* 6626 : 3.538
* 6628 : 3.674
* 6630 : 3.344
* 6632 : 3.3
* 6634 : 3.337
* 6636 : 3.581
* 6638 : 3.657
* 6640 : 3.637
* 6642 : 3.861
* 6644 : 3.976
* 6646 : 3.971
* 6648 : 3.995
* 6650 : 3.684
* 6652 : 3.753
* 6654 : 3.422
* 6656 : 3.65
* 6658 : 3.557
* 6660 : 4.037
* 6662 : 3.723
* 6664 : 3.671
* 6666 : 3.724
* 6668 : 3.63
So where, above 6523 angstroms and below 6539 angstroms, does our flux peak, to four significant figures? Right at 6524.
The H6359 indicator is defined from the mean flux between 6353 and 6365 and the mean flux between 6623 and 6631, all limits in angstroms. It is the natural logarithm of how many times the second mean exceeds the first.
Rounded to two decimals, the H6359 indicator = 0.21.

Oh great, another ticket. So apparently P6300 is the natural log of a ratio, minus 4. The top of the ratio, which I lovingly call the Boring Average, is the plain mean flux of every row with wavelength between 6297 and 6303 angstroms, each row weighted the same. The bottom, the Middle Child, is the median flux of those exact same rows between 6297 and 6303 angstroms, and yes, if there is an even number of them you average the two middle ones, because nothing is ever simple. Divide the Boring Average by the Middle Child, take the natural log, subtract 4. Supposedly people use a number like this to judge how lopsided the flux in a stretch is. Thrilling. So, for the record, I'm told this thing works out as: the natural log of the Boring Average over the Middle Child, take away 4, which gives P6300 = -4.00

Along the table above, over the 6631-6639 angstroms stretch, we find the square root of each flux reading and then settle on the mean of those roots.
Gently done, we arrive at 1.86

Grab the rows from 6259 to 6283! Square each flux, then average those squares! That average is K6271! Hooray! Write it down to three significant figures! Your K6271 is 12.4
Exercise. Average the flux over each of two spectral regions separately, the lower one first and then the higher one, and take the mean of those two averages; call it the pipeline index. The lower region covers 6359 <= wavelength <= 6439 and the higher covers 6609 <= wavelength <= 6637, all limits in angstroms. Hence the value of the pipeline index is 3.46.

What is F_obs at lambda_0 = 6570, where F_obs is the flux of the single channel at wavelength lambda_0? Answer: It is 4.176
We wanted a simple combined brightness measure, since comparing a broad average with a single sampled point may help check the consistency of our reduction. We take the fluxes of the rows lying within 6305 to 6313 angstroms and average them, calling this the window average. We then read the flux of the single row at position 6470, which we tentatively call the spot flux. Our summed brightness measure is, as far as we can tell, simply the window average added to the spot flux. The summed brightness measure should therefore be 6.81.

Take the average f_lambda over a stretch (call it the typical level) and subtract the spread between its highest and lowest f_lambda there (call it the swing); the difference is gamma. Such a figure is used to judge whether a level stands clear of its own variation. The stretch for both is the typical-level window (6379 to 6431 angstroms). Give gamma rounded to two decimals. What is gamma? 2.66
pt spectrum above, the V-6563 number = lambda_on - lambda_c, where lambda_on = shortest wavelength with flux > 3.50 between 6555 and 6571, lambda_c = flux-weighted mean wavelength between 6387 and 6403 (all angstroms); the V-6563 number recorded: 162.7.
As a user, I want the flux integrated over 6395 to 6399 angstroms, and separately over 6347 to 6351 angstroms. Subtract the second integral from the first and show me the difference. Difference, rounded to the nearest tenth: 2.3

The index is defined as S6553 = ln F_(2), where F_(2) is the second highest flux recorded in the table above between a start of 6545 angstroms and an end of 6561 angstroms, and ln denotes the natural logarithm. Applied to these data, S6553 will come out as 1.37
